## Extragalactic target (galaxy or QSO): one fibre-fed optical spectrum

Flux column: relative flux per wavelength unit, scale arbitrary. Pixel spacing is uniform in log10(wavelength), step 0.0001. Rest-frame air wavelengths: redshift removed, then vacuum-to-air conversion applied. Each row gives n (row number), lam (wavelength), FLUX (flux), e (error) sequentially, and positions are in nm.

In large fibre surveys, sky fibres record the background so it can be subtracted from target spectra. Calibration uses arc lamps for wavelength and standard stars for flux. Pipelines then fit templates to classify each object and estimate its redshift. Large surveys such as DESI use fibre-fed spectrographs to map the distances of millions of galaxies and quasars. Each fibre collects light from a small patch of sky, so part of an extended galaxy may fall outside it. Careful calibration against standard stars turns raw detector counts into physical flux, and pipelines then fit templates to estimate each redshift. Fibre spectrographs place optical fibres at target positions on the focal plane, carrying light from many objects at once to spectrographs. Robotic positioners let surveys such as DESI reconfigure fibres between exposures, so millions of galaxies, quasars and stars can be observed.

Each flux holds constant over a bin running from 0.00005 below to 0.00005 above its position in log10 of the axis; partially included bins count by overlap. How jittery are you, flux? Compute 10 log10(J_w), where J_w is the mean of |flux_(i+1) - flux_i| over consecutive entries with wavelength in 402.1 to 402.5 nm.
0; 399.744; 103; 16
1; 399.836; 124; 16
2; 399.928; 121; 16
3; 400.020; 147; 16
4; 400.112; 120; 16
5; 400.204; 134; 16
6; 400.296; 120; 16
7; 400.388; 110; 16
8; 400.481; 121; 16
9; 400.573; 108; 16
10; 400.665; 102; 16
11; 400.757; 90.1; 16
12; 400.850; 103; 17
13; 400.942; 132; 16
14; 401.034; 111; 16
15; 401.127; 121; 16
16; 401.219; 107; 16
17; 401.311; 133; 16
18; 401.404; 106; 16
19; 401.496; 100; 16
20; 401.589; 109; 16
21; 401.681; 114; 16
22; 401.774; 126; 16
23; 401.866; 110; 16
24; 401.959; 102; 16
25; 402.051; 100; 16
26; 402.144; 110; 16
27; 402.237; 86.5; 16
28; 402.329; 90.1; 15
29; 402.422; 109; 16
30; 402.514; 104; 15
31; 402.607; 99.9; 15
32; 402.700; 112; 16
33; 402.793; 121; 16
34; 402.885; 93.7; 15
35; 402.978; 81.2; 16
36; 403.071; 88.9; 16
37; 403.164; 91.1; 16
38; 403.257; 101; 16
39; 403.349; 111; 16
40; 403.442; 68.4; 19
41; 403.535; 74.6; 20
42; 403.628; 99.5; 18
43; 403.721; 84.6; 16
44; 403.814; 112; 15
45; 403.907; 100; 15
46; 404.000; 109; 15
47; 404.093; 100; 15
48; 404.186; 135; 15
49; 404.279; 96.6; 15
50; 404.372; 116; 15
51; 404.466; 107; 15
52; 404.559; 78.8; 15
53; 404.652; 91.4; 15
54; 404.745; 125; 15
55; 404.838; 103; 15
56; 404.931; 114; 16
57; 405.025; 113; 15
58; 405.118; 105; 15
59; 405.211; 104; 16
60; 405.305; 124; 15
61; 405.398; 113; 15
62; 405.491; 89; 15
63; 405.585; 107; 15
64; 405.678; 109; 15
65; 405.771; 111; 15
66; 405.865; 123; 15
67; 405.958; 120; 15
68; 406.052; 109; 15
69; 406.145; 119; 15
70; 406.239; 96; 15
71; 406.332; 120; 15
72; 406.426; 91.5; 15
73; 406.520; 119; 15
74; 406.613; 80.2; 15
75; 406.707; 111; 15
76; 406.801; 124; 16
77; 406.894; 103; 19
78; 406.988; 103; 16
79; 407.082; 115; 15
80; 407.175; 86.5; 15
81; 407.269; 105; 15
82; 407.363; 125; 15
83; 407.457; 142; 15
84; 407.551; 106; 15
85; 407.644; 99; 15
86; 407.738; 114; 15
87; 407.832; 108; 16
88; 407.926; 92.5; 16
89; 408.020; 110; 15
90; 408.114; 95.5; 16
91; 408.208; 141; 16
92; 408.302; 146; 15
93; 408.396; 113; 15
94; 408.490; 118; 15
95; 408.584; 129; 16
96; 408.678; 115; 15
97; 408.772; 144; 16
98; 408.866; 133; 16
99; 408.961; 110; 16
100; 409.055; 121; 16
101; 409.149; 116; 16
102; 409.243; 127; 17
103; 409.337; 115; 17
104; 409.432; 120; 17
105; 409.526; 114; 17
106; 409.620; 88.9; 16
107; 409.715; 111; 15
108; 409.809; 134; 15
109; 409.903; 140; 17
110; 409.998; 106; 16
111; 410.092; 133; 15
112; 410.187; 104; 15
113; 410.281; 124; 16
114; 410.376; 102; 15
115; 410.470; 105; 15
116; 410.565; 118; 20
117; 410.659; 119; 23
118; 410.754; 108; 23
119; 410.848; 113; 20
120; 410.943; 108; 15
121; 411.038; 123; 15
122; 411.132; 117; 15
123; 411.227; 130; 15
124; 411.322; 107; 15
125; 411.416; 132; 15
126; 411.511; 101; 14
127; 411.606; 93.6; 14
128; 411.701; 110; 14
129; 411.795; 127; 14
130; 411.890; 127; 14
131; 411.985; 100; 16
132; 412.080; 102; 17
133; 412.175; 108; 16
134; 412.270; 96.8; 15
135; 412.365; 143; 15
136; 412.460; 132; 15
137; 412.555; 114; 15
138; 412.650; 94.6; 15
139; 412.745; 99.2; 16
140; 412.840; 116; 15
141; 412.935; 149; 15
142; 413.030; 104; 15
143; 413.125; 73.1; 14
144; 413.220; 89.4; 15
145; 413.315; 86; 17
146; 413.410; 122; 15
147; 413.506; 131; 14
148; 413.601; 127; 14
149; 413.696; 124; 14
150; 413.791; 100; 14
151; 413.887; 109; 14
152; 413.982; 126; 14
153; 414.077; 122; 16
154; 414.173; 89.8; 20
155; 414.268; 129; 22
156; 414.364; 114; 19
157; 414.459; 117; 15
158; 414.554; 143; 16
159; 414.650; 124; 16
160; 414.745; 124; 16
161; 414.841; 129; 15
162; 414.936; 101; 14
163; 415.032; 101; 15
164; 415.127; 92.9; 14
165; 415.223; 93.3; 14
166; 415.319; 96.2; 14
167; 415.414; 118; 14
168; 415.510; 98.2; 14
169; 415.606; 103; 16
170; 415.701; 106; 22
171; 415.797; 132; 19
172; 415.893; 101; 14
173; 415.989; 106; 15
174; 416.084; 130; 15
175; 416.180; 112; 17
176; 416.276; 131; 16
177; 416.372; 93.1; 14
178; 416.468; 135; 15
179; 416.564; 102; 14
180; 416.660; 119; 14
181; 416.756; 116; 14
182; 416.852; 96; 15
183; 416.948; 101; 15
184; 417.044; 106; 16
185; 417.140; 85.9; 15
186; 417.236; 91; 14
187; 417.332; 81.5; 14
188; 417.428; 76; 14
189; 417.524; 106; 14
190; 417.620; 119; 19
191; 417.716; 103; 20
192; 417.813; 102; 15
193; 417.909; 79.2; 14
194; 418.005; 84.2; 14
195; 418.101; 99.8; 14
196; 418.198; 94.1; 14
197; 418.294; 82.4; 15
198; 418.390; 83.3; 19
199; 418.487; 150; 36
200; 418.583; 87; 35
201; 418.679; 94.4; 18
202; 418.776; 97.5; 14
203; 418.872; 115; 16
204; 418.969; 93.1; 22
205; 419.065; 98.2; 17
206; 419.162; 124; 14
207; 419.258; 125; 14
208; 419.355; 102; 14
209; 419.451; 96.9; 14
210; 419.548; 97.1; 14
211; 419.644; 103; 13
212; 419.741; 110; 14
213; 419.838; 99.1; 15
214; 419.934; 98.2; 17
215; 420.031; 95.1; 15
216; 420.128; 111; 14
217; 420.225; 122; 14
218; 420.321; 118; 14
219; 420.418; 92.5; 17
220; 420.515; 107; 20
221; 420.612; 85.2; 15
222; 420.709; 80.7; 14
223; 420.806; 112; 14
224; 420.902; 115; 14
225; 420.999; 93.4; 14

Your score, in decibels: 11.9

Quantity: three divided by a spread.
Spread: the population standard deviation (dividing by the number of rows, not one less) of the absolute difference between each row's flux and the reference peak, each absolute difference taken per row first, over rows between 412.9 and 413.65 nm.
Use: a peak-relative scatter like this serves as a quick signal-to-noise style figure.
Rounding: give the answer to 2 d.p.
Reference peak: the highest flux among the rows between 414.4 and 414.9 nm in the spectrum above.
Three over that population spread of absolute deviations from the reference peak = 0.13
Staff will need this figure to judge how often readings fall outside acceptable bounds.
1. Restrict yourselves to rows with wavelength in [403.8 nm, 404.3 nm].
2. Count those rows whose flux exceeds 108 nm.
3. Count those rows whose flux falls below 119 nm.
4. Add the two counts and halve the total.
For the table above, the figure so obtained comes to 4.00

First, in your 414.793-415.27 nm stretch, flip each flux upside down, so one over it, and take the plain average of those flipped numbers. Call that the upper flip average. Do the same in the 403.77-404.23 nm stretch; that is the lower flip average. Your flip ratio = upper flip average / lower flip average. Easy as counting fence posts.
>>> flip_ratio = 1.08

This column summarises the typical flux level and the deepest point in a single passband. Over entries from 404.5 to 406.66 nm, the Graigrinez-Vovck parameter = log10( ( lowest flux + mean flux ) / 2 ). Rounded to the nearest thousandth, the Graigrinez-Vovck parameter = 1.968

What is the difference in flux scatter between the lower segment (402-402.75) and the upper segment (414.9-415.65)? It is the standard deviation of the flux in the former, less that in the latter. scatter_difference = 1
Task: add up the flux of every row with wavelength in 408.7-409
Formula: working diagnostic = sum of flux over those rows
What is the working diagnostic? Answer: 387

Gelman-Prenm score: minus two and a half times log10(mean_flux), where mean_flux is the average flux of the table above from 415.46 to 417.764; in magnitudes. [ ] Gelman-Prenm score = -5.07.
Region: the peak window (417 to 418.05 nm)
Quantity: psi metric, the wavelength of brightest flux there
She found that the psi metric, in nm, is 417.620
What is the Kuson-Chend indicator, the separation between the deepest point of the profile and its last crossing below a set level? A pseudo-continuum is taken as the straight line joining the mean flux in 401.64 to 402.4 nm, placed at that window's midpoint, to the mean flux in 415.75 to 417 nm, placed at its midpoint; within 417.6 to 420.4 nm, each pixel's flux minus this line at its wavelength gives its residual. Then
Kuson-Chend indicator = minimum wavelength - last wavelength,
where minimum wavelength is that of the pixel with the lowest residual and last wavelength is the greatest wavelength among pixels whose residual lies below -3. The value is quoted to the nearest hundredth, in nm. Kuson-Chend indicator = -2.22 nm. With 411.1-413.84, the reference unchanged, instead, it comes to -0.67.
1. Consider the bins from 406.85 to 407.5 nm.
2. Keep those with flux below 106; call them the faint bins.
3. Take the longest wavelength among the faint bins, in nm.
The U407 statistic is 407.269 nm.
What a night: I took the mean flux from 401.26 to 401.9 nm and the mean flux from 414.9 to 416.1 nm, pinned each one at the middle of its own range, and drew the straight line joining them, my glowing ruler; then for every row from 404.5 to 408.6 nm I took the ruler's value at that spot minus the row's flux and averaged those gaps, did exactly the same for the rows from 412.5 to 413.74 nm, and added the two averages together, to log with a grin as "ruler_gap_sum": -2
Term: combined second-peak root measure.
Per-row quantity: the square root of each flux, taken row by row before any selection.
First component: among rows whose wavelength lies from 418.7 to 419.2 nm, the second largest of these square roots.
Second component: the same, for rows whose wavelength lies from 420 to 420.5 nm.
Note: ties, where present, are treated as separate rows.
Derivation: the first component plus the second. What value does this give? 21.6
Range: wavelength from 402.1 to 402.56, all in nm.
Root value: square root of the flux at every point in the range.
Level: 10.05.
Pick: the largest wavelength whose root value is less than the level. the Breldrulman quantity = 402.329 nm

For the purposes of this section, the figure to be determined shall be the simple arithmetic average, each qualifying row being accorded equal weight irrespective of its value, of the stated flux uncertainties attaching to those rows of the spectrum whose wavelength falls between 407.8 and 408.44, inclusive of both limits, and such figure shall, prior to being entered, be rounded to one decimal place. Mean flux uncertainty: 15.6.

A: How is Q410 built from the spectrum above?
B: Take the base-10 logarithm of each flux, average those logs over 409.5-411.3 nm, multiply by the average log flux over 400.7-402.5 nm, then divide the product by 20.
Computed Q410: 0.209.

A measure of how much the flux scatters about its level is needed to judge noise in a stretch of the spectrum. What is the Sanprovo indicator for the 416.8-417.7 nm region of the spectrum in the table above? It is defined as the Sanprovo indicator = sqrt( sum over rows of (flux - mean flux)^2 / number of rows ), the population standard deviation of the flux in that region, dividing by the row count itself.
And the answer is 12.9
